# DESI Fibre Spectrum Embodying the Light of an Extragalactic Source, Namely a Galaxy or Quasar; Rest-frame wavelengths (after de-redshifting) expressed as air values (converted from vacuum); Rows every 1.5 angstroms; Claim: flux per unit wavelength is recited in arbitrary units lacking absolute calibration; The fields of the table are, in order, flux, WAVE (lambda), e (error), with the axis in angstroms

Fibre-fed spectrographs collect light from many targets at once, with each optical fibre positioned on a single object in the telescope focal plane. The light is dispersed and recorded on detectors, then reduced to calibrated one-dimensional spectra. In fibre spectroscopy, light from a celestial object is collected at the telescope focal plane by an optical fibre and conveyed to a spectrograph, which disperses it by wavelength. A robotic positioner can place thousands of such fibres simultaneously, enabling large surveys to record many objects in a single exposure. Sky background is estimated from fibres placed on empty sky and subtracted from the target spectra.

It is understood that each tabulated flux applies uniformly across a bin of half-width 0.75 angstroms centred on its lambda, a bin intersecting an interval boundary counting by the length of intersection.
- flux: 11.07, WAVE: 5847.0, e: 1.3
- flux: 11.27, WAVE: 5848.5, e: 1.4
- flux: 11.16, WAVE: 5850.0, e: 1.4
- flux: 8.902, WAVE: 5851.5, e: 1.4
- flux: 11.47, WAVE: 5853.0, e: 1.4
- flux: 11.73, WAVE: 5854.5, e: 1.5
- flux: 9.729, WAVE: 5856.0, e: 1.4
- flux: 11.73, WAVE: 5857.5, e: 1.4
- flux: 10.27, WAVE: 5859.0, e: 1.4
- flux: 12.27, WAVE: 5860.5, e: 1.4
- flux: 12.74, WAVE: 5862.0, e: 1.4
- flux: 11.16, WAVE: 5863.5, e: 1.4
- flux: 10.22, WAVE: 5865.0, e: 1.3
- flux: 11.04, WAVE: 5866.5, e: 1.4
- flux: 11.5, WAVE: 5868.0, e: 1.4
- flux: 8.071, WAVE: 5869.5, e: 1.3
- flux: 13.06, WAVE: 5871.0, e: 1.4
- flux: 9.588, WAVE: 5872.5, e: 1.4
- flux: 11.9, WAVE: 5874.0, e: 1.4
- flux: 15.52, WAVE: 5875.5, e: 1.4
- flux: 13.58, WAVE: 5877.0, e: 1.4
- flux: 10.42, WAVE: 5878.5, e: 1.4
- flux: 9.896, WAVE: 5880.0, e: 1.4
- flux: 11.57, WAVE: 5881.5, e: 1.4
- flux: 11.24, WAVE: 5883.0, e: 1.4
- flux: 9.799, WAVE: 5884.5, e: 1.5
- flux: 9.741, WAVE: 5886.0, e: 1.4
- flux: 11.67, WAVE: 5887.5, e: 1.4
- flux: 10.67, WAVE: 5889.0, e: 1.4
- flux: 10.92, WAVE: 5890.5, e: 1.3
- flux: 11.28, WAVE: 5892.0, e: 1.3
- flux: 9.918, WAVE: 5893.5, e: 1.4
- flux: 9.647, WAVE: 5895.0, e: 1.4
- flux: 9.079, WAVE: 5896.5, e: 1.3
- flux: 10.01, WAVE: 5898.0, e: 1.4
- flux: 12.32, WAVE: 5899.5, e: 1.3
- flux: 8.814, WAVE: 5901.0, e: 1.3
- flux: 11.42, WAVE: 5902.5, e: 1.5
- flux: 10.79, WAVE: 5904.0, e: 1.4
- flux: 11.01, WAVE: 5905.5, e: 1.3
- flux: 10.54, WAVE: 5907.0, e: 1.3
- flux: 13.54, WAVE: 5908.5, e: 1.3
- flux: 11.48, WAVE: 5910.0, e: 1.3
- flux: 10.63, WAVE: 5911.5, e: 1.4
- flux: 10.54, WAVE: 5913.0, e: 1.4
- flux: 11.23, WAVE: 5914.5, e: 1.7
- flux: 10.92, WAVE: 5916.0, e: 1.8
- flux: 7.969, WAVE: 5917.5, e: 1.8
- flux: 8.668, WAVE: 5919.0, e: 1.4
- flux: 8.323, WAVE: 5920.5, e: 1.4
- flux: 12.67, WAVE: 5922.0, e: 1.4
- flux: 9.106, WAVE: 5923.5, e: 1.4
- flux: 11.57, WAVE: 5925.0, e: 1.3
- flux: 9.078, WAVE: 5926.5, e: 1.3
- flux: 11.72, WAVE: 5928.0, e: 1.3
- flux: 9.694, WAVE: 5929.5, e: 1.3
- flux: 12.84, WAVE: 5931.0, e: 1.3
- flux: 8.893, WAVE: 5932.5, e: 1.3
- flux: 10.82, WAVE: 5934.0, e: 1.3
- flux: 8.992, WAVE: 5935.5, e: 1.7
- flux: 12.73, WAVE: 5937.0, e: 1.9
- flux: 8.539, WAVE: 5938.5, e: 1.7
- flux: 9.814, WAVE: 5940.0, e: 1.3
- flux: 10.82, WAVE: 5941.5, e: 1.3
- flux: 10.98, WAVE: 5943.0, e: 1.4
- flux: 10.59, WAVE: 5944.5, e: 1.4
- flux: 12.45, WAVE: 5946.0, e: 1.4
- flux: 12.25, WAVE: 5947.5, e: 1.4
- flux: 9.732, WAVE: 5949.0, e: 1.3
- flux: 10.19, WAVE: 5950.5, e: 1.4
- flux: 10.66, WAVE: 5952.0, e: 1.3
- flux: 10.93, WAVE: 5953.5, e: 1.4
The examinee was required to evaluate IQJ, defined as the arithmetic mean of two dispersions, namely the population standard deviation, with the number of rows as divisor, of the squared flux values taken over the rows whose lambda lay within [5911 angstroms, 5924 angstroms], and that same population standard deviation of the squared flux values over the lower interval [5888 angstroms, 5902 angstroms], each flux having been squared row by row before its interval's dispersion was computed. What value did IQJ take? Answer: 26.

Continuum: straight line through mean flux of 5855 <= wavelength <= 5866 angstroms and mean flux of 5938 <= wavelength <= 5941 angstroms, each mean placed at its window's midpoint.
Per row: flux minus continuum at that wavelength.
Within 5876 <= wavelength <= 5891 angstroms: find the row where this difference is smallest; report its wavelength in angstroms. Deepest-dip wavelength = 5886.0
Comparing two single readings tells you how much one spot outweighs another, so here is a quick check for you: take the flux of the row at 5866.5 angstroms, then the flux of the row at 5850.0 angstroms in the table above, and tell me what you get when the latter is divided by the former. 1.01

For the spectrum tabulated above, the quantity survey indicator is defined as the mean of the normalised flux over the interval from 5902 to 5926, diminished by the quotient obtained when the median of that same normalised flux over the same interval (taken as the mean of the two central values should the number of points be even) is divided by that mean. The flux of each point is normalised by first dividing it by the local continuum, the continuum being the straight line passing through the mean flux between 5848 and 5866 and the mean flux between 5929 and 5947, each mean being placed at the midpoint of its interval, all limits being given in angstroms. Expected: -0.03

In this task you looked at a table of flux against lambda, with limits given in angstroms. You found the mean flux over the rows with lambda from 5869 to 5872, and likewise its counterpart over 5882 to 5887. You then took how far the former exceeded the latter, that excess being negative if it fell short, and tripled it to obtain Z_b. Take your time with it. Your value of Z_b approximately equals 0.9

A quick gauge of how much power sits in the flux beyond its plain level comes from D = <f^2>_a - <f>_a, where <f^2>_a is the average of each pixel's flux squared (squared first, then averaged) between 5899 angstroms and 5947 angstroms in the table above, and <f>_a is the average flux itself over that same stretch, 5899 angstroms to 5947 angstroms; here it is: 104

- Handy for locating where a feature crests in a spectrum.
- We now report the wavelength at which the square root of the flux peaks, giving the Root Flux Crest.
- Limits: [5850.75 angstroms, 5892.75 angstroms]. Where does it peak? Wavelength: 5875.5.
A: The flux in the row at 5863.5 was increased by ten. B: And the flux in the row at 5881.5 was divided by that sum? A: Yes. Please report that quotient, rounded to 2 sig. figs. 0.55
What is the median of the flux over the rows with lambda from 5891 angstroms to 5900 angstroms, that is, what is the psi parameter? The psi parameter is 10.0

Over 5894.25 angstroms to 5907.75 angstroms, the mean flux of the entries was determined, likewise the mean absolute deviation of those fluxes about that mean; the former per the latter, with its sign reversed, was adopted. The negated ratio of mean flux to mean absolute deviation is -11.5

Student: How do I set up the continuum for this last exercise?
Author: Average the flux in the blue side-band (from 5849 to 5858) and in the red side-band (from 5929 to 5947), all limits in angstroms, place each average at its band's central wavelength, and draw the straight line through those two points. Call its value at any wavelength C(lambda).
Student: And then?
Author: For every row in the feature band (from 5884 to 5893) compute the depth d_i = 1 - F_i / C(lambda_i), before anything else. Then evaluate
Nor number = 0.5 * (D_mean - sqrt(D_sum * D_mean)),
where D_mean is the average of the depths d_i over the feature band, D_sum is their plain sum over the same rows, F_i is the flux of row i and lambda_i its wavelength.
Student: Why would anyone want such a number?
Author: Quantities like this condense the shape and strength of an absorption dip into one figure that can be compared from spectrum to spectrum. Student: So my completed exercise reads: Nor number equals -0.002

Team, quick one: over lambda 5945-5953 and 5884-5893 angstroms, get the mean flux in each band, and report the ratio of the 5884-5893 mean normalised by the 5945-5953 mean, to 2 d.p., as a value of 0.97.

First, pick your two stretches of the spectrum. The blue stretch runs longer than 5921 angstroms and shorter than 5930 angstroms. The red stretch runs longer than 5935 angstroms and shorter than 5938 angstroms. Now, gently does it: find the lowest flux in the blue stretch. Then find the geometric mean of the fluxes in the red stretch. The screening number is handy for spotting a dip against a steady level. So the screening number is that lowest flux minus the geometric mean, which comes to -1.6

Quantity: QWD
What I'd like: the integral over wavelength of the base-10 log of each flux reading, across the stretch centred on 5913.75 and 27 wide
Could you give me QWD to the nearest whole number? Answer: 27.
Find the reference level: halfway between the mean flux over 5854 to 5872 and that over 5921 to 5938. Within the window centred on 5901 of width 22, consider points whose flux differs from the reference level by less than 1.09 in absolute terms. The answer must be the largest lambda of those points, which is 5911.5 angstroms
